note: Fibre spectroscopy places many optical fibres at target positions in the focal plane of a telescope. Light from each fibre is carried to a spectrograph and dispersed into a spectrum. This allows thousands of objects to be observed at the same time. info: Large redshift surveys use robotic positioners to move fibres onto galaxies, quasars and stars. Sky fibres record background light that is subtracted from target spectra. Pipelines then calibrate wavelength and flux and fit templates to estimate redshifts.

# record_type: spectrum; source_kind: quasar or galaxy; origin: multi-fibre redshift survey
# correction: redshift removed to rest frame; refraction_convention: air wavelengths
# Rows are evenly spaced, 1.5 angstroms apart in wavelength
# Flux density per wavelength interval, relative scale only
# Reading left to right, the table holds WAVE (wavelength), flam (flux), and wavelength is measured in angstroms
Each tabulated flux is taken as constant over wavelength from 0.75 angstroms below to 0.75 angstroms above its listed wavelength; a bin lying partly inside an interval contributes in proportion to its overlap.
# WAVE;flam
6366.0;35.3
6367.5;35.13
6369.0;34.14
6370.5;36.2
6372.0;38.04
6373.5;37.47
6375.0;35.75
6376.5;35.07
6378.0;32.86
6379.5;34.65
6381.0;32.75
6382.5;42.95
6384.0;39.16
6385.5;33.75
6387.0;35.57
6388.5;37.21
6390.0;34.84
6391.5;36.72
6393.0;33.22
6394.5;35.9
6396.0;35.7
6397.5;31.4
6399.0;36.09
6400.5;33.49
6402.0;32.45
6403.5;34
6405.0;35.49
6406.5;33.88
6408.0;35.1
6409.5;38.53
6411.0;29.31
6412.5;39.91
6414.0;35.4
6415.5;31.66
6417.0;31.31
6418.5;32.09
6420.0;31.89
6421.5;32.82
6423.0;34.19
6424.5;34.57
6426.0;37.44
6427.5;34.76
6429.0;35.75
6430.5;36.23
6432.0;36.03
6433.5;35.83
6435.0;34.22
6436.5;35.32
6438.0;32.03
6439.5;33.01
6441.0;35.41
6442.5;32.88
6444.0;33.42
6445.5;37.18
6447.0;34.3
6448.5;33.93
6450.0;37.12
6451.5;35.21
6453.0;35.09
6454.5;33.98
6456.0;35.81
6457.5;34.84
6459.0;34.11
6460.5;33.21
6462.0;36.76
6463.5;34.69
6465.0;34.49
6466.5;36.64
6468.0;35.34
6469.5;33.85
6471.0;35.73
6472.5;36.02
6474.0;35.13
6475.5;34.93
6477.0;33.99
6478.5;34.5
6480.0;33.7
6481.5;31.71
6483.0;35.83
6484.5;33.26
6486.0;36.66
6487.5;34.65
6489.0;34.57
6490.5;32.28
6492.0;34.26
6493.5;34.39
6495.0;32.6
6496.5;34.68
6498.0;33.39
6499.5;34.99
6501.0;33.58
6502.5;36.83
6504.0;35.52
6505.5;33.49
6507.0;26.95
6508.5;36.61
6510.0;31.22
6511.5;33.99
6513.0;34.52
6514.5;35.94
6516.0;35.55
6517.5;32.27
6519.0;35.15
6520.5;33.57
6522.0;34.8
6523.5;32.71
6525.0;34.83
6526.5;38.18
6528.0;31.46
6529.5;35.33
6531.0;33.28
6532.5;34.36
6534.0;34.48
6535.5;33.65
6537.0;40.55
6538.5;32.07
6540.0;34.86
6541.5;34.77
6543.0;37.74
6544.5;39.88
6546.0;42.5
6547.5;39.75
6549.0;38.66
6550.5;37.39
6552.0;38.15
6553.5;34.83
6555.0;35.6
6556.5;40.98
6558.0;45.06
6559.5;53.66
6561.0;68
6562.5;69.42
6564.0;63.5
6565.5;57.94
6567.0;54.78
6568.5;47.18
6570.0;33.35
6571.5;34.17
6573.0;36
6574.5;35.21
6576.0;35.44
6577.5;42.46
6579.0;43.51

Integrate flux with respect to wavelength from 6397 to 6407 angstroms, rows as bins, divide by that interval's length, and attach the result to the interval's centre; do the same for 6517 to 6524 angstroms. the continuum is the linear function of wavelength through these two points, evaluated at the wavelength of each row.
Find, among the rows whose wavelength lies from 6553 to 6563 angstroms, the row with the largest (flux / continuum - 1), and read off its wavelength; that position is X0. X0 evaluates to 6562.5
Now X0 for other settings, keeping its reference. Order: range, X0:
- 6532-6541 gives 6537.0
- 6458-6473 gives 6462.0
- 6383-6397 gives 6384.0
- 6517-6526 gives 6519.0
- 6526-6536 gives 6526.5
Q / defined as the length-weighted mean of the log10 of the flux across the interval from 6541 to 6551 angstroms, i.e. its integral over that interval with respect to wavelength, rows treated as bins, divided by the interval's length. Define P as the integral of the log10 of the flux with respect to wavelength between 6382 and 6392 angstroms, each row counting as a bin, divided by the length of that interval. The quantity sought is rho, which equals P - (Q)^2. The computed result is -0.95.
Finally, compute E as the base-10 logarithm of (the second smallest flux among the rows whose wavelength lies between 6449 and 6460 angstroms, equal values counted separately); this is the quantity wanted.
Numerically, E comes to 1.53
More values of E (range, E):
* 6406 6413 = 1.53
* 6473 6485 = 1.52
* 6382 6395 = 1.53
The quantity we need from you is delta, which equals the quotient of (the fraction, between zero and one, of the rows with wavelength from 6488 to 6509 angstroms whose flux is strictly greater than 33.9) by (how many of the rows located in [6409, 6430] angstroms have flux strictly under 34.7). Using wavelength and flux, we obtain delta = 0.07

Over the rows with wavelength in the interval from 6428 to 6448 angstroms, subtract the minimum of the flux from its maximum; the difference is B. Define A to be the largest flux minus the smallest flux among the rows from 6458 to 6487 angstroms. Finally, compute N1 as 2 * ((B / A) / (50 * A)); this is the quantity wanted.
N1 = 0.008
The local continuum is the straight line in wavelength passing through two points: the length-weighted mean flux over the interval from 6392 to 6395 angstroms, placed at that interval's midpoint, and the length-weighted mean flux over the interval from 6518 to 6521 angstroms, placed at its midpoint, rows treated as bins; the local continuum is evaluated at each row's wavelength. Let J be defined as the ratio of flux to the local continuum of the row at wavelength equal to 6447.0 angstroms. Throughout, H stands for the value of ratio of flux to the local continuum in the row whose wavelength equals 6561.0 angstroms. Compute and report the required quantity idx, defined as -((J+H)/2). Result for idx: -1.5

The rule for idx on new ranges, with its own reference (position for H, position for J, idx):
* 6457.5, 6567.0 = -1.3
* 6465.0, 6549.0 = -1.1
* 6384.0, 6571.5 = -1.1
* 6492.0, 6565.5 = -1.3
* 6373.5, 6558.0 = -1.2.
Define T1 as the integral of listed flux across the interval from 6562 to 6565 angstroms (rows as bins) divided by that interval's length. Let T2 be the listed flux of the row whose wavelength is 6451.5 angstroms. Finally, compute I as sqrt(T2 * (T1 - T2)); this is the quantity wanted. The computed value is 33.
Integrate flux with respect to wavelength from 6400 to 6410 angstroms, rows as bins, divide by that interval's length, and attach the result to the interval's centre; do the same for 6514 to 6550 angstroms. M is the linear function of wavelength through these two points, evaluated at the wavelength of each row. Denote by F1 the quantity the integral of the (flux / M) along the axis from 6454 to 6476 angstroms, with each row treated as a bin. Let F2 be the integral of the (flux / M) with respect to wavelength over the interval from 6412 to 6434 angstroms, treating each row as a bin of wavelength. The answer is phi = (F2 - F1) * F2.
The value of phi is -2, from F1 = 21.9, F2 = 21.9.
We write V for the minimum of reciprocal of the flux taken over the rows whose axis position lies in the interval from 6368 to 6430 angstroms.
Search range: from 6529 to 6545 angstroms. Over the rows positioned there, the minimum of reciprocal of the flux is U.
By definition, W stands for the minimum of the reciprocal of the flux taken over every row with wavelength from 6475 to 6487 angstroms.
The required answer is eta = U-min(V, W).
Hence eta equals 0.001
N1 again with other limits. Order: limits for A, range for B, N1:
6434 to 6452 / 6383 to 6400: 0.012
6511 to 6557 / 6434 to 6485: 0.002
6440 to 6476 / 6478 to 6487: 0.011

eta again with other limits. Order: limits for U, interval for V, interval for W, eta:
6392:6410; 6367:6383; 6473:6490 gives 0.003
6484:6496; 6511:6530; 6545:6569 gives 0.013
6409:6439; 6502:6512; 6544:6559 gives 0.003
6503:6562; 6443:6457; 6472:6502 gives -0.012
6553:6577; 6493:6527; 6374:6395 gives -0.009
